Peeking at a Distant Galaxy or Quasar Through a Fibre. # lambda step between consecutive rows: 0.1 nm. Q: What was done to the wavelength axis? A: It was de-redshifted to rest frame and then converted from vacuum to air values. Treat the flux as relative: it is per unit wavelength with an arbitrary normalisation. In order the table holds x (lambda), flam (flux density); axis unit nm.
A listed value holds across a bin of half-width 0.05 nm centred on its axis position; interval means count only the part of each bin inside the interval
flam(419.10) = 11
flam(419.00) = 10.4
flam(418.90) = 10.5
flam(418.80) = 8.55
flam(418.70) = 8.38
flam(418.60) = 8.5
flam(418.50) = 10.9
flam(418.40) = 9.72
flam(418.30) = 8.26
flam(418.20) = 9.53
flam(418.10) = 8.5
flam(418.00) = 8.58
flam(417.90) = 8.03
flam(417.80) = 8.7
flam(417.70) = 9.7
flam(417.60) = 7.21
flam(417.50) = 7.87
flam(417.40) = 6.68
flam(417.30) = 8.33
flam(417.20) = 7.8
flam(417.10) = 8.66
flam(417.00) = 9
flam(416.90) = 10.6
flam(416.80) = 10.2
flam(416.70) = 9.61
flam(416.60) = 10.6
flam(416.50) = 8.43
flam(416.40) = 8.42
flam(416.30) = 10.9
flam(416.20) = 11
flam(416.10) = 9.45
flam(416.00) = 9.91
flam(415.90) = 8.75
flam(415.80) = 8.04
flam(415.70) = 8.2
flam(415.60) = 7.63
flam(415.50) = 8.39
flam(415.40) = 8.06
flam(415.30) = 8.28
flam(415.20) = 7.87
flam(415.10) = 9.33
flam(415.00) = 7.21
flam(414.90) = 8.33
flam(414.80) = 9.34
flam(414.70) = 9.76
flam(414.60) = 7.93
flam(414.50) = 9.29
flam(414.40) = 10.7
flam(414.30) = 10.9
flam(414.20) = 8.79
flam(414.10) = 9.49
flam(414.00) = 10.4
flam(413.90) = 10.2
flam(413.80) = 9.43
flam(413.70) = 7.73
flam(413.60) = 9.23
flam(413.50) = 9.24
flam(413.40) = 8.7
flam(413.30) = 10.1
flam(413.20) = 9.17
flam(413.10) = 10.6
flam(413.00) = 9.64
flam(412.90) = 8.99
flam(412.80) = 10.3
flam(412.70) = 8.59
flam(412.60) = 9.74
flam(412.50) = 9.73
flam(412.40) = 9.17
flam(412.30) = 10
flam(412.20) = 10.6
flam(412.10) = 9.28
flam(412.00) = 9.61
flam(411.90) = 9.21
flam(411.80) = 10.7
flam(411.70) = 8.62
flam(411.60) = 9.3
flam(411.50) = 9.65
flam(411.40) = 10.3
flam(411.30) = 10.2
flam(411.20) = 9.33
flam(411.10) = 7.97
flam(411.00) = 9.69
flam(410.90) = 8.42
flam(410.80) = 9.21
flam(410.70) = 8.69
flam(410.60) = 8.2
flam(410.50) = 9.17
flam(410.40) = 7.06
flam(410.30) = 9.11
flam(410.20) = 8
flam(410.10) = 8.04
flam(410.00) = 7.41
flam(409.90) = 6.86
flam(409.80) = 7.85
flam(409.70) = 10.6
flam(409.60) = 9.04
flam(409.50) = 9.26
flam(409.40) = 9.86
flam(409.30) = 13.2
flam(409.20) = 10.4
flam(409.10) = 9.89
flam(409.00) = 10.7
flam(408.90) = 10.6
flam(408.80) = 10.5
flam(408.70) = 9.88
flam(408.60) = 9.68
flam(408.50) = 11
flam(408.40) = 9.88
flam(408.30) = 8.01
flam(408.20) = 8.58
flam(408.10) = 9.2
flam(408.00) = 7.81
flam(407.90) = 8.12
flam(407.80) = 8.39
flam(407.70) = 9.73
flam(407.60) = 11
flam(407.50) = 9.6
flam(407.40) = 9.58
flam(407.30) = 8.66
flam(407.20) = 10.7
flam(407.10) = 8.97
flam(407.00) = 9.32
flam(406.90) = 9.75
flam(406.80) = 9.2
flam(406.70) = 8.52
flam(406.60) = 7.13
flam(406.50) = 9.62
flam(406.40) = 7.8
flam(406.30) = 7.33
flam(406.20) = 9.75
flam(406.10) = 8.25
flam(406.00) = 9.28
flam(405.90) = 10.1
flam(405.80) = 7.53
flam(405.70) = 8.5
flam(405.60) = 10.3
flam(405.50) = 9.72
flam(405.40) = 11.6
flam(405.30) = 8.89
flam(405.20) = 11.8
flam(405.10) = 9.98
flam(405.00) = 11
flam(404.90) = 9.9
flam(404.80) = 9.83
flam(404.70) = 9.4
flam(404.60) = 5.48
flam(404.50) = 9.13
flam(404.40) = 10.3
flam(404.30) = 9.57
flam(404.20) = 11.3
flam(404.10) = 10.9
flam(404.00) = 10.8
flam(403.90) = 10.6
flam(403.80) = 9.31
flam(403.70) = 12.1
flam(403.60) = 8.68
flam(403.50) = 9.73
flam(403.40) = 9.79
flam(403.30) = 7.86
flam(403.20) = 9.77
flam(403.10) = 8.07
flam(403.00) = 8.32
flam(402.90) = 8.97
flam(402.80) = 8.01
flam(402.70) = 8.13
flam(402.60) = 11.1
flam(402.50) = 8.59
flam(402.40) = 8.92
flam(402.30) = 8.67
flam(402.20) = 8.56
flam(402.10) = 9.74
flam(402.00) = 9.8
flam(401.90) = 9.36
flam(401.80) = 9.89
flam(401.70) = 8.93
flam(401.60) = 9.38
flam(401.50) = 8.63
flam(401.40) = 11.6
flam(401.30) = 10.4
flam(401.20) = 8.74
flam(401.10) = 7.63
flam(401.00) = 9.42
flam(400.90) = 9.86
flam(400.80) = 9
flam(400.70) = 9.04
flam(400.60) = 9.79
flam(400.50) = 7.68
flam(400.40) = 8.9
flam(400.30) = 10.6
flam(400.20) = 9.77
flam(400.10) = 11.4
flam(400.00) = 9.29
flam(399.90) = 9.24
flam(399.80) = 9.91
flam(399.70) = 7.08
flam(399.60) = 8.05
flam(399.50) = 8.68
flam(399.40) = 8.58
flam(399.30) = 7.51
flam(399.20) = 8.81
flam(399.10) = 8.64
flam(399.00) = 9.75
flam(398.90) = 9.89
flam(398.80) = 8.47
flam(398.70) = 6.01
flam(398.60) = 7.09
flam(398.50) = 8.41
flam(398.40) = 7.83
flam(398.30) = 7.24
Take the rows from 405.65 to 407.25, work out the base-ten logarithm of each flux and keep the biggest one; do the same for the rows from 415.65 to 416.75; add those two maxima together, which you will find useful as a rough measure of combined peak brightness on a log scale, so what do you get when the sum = 2.071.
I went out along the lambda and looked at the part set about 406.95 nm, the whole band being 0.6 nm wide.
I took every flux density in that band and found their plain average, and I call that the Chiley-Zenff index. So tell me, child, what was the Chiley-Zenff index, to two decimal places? 9.41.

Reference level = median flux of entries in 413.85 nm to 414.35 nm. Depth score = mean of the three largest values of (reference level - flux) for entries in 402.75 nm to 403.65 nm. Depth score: 2.2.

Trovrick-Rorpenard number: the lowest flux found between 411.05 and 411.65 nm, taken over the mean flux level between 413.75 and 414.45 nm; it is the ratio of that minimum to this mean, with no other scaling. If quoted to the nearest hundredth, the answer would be 0.80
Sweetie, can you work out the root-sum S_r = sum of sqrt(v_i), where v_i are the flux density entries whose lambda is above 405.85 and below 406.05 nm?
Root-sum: 6.2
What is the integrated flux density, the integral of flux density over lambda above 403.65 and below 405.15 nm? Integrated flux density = 15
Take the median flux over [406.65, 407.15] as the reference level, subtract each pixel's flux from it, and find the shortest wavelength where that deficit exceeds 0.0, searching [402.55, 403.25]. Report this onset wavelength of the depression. 402.70 nm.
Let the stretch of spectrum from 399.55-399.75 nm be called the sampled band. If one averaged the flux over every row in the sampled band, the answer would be 7.6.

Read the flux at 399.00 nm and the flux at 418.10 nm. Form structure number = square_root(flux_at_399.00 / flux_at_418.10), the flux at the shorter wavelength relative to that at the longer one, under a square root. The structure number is 1.07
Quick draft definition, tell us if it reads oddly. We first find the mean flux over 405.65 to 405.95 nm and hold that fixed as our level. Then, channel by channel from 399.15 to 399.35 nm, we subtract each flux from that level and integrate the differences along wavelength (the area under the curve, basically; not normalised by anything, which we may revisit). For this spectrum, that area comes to 0.11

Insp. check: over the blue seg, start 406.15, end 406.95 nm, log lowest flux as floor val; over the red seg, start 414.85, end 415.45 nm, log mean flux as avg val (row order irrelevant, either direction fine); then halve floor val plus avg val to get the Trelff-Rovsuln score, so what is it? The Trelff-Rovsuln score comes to 7.7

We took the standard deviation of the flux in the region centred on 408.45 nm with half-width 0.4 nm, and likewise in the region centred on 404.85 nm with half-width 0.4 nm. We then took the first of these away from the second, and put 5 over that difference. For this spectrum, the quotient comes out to 6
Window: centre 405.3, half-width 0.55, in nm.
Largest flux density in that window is 11.8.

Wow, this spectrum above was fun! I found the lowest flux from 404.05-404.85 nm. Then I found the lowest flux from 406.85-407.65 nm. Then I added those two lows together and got 14.1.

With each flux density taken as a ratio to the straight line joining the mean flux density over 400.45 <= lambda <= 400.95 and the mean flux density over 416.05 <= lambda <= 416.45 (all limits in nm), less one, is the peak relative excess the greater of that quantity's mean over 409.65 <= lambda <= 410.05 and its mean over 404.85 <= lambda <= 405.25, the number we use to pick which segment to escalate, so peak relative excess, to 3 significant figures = 0.145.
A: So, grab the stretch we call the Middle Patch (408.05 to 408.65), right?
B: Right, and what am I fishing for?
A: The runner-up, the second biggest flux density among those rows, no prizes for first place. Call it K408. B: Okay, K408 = 9.88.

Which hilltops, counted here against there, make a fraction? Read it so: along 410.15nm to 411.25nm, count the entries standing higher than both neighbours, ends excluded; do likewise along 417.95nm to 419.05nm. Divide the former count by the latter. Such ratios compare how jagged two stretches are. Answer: 1.33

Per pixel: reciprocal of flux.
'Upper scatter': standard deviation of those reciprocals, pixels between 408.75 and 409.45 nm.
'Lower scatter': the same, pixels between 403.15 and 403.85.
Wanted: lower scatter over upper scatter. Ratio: 1.6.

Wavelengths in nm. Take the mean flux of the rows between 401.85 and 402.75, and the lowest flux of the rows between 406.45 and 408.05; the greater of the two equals 9.21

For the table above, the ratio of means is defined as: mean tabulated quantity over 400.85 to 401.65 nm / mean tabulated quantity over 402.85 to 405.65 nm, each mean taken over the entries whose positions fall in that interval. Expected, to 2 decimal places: 0.97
